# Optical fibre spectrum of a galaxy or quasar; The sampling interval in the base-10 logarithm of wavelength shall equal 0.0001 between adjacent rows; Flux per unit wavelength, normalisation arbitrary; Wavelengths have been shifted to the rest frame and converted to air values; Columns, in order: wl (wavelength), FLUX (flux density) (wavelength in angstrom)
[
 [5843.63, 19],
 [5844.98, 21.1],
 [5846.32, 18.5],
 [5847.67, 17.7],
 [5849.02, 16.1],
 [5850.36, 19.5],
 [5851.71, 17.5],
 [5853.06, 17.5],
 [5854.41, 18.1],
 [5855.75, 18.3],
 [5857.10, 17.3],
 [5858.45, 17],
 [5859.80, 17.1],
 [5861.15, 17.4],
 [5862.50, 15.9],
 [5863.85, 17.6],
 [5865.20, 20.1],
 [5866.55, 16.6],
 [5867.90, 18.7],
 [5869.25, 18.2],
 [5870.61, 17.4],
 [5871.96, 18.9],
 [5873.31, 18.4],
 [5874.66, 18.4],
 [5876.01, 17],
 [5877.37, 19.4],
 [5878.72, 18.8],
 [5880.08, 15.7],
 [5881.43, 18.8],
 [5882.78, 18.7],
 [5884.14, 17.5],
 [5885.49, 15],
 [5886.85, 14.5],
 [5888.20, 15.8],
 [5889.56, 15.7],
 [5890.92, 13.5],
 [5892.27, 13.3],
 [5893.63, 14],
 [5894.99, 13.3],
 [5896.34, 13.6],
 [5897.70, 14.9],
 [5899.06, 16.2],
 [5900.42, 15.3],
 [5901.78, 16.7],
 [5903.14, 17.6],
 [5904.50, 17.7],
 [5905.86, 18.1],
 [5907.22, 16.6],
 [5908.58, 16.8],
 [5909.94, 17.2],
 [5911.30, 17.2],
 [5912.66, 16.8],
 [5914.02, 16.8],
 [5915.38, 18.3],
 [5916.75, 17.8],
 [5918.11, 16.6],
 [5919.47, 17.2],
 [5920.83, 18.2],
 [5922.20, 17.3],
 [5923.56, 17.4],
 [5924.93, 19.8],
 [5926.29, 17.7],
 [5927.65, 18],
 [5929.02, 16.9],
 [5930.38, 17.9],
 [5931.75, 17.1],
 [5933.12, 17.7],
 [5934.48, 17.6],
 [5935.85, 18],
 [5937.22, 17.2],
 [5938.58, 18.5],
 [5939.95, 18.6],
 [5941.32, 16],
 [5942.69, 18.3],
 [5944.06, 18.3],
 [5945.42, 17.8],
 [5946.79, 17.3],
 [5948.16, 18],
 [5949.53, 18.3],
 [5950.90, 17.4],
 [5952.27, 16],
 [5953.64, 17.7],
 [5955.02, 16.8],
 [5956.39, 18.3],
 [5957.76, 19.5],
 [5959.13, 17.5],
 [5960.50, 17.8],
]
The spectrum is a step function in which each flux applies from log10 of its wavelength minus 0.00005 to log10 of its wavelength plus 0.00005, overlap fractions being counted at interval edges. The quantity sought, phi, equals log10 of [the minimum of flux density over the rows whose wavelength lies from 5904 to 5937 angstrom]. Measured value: 1.22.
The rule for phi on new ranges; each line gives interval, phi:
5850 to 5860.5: 1.23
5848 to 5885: 1.20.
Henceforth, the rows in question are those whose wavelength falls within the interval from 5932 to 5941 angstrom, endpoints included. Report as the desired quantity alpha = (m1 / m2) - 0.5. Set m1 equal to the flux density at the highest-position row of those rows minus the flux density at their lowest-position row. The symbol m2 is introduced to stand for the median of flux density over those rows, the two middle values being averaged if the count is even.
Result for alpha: -0.45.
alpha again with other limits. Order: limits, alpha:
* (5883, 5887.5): -0.70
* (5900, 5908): -0.42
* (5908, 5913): -0.50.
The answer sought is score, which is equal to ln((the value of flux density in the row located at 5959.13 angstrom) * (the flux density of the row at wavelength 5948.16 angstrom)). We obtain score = 5.75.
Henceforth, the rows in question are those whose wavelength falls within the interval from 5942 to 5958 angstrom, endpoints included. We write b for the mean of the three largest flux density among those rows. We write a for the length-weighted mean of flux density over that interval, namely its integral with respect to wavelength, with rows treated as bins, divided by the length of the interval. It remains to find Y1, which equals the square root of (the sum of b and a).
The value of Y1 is 6.04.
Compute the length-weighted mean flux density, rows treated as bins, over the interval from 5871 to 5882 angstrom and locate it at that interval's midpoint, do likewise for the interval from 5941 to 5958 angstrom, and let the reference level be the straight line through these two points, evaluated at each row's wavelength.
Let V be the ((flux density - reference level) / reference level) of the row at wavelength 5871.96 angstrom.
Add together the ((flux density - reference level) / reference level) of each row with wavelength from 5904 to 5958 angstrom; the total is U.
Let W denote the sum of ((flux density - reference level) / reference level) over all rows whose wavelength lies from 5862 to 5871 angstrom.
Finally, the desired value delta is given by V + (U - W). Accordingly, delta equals -0.2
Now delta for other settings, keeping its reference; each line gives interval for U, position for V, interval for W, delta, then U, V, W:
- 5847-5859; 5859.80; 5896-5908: 0.5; -0.32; -0.06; -0.8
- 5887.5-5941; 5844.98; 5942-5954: -2.3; -2.39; 0.15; 0.0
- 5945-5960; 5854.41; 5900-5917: 0.6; 0.03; -0.01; -0.6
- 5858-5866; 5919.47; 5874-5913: 2.4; -0.24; -0.04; -2.7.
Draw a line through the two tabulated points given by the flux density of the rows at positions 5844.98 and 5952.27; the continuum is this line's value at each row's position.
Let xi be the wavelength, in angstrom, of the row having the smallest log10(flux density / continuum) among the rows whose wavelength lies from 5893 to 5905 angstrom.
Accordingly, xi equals 5894.99 angstrom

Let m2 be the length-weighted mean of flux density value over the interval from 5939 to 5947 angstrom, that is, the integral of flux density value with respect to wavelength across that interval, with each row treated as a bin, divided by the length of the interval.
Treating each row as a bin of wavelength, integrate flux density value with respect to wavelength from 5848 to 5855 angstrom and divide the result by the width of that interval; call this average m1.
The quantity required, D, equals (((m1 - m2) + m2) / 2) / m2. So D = 0.499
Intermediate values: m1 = 17.7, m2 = 17.8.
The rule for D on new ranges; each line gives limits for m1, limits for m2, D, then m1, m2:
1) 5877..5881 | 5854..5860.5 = 0.510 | 17.9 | 17.5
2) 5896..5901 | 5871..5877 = 0.414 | 15.1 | 18.2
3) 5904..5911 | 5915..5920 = 0.496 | 17.3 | 17.4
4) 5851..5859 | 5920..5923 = 0.498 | 17.6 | 17.7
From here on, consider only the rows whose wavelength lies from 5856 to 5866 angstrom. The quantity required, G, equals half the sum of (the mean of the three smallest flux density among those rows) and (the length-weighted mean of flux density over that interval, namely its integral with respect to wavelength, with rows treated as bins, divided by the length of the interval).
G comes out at 17.1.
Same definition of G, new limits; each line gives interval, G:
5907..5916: 16.9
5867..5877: 17.8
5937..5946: 17.4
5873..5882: 17.5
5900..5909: 16.6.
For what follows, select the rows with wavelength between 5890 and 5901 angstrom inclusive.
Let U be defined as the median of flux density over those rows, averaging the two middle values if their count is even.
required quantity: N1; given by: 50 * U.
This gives 690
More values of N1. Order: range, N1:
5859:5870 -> 875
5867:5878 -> 920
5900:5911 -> 850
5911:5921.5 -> 860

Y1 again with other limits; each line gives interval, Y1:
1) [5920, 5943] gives 6.06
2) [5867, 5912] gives 5.97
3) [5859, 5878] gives 6.11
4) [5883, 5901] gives 5.60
